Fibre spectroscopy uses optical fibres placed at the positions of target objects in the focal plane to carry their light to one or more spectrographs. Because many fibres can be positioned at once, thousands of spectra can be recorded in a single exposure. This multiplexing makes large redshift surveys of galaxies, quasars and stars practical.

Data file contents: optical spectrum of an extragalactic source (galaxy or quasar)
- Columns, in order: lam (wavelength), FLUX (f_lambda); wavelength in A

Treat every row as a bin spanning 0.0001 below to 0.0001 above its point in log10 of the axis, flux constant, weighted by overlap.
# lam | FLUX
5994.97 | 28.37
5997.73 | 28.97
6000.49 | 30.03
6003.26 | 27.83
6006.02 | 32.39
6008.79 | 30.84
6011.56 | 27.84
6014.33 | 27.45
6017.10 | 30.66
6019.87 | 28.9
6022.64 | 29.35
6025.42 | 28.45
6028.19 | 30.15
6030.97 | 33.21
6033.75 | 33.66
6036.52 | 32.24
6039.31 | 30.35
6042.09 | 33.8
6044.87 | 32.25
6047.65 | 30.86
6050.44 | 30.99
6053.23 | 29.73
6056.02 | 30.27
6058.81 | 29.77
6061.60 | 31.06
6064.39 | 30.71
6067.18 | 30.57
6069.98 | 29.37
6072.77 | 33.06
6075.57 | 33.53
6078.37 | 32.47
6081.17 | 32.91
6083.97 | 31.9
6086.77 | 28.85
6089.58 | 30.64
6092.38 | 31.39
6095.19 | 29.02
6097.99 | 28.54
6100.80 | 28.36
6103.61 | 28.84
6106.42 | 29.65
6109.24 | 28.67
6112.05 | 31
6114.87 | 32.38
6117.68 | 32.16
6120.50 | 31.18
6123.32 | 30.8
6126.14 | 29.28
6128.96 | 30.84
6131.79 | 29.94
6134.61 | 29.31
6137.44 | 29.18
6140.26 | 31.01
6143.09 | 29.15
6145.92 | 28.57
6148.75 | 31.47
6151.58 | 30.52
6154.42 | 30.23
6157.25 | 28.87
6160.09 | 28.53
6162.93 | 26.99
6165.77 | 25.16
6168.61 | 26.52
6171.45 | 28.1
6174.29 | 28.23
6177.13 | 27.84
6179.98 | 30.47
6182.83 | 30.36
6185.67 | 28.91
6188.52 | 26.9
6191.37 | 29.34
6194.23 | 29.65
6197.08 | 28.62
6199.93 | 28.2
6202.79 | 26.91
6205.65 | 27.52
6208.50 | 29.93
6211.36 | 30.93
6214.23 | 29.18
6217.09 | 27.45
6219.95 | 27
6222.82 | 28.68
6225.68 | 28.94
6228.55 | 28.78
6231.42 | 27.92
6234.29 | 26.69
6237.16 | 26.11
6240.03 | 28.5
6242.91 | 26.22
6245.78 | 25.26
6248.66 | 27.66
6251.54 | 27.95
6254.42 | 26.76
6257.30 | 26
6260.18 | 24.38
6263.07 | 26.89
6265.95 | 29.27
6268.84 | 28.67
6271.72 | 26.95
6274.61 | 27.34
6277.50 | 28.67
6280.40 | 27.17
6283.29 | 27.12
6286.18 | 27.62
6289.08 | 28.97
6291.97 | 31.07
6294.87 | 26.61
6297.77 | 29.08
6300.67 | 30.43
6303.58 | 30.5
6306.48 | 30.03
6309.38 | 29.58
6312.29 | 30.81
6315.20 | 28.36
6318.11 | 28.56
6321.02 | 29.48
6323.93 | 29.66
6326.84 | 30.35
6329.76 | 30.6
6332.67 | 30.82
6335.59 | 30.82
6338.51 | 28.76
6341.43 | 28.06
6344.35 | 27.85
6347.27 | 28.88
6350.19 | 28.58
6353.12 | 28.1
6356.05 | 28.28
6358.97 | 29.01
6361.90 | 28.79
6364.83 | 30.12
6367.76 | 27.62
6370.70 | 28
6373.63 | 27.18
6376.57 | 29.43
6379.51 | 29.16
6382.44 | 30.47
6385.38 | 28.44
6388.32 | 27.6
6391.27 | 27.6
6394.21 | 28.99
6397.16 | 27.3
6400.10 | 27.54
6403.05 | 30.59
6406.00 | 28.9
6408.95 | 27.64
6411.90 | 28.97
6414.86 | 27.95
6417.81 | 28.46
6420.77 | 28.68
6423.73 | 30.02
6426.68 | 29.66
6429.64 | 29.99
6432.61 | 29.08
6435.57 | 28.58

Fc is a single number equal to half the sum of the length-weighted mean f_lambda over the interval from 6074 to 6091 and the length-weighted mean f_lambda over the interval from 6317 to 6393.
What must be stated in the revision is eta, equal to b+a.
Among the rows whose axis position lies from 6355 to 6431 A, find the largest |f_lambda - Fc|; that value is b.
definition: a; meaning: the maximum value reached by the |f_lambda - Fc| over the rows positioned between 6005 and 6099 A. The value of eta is 6.6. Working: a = 3.5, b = 3.1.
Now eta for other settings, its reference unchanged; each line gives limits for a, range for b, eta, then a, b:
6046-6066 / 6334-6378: 3.9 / 0.7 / 3.1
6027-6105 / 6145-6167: 8.6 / 3.5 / 5.2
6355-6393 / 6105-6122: 5.2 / 3.1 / 2.1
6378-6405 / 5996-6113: 6.5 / 3.0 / 3.5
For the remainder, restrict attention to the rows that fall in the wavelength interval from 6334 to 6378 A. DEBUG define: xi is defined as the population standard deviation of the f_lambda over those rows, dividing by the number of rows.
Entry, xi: 0.92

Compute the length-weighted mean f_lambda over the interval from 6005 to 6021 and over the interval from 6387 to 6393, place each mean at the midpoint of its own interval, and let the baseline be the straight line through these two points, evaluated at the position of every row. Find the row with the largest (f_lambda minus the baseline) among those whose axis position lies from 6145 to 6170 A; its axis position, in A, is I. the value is 6148.75 A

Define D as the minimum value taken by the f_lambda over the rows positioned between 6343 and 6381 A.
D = 27.18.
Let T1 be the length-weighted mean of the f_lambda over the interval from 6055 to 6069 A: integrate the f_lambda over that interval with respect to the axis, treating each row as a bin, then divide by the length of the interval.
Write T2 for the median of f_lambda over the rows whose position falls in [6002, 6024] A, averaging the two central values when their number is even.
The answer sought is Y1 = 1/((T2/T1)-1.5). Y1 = -1.84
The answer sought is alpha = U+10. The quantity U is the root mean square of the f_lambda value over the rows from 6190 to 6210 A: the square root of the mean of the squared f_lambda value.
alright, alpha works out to 38.6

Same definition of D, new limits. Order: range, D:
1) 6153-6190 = 25.16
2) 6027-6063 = 29.73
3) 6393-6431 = 27.3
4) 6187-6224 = 26.9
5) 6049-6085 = 29.37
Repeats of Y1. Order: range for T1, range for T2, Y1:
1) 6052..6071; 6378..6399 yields -1.79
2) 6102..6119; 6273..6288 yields -1.66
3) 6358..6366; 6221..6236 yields -1.92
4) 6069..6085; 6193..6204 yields -1.61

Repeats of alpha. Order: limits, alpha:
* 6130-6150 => 39.8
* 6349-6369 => 38.7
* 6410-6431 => 39.1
